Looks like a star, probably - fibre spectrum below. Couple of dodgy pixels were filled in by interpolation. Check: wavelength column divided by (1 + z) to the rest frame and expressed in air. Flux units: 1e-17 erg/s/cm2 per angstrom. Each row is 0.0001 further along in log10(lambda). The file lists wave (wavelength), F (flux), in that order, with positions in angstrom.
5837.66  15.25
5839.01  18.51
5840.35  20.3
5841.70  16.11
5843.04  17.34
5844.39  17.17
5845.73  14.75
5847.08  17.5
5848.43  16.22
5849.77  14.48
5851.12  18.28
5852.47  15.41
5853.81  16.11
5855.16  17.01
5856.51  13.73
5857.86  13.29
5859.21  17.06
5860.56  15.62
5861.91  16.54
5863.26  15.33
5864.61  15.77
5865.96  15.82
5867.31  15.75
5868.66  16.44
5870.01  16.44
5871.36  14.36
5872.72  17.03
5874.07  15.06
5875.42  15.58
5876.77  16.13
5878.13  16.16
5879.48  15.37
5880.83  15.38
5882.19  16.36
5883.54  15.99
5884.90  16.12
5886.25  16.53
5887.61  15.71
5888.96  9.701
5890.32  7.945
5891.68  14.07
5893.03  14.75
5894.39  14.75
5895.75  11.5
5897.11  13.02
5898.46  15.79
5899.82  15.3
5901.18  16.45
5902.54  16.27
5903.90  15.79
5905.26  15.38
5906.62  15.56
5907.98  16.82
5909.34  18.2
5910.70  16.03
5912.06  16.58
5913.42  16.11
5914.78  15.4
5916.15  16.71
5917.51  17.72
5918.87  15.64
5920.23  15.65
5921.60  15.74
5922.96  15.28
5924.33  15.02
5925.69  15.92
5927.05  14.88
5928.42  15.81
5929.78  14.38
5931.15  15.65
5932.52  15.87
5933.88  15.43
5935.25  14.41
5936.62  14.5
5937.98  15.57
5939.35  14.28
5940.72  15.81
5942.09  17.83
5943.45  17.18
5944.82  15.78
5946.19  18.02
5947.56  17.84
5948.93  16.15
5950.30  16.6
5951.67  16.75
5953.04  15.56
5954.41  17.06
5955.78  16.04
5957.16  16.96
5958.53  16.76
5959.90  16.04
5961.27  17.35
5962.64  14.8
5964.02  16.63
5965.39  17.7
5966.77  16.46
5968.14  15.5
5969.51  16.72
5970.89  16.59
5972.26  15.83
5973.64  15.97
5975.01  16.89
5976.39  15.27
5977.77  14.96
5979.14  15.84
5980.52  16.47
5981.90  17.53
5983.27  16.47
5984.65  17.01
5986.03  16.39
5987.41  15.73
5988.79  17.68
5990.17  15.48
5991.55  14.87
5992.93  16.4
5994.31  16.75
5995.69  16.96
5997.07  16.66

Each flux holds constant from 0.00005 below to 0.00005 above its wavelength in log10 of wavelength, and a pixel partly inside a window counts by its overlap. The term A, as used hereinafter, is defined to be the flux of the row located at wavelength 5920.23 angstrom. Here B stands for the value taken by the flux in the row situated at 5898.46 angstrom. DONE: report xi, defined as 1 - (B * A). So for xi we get -246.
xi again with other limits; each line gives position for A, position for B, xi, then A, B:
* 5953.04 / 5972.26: -245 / 15.56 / 15.83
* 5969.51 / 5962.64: -246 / 16.72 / 14.8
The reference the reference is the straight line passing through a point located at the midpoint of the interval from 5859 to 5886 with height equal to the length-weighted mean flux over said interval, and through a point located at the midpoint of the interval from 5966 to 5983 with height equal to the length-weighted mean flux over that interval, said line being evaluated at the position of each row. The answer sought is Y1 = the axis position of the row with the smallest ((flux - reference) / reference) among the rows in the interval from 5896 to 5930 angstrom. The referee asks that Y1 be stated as 5897.11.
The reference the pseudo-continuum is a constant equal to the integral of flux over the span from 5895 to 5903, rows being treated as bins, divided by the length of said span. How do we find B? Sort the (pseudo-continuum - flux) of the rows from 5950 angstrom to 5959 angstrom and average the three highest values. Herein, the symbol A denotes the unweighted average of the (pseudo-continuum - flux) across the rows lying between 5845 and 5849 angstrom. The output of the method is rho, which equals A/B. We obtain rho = 1.1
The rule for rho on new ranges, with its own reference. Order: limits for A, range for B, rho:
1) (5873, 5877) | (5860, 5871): 1.0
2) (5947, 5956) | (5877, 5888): 2.3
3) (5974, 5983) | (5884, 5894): -0.4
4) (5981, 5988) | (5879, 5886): 2.2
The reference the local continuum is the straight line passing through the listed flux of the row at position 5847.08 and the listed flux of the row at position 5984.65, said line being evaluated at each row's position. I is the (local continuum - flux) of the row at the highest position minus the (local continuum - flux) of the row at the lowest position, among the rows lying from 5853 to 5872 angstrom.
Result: 2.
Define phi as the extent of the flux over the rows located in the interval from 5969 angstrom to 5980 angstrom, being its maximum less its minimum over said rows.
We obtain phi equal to 1.9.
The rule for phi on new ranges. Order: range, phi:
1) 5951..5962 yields 1.8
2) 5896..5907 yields 3.4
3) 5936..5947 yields 3.7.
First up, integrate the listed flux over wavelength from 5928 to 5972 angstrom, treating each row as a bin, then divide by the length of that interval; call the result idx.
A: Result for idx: 16.19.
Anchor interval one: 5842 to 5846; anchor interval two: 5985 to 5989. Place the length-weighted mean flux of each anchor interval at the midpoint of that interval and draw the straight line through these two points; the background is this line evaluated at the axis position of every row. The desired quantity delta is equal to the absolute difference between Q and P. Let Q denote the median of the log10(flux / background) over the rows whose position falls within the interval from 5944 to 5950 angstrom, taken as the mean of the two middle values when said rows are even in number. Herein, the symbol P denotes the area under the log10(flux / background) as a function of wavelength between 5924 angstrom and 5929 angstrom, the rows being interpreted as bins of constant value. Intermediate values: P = -0.151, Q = 0.01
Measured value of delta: 0.16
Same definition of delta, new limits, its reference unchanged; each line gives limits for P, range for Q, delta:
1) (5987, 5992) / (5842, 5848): 0.09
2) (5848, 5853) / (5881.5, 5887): 0.06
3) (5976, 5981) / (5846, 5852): 0.13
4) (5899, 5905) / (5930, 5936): 0.08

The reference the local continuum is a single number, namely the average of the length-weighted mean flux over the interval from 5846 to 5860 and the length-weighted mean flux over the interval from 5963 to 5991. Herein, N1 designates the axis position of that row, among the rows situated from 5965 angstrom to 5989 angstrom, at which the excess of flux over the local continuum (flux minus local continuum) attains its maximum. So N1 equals 5965.39 angstrom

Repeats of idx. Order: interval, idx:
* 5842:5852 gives 16.50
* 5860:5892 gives 15.23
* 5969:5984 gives 16.23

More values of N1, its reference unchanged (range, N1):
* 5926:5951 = 5946.19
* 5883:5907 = 5886.25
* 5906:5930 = 5909.34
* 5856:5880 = 5859.21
